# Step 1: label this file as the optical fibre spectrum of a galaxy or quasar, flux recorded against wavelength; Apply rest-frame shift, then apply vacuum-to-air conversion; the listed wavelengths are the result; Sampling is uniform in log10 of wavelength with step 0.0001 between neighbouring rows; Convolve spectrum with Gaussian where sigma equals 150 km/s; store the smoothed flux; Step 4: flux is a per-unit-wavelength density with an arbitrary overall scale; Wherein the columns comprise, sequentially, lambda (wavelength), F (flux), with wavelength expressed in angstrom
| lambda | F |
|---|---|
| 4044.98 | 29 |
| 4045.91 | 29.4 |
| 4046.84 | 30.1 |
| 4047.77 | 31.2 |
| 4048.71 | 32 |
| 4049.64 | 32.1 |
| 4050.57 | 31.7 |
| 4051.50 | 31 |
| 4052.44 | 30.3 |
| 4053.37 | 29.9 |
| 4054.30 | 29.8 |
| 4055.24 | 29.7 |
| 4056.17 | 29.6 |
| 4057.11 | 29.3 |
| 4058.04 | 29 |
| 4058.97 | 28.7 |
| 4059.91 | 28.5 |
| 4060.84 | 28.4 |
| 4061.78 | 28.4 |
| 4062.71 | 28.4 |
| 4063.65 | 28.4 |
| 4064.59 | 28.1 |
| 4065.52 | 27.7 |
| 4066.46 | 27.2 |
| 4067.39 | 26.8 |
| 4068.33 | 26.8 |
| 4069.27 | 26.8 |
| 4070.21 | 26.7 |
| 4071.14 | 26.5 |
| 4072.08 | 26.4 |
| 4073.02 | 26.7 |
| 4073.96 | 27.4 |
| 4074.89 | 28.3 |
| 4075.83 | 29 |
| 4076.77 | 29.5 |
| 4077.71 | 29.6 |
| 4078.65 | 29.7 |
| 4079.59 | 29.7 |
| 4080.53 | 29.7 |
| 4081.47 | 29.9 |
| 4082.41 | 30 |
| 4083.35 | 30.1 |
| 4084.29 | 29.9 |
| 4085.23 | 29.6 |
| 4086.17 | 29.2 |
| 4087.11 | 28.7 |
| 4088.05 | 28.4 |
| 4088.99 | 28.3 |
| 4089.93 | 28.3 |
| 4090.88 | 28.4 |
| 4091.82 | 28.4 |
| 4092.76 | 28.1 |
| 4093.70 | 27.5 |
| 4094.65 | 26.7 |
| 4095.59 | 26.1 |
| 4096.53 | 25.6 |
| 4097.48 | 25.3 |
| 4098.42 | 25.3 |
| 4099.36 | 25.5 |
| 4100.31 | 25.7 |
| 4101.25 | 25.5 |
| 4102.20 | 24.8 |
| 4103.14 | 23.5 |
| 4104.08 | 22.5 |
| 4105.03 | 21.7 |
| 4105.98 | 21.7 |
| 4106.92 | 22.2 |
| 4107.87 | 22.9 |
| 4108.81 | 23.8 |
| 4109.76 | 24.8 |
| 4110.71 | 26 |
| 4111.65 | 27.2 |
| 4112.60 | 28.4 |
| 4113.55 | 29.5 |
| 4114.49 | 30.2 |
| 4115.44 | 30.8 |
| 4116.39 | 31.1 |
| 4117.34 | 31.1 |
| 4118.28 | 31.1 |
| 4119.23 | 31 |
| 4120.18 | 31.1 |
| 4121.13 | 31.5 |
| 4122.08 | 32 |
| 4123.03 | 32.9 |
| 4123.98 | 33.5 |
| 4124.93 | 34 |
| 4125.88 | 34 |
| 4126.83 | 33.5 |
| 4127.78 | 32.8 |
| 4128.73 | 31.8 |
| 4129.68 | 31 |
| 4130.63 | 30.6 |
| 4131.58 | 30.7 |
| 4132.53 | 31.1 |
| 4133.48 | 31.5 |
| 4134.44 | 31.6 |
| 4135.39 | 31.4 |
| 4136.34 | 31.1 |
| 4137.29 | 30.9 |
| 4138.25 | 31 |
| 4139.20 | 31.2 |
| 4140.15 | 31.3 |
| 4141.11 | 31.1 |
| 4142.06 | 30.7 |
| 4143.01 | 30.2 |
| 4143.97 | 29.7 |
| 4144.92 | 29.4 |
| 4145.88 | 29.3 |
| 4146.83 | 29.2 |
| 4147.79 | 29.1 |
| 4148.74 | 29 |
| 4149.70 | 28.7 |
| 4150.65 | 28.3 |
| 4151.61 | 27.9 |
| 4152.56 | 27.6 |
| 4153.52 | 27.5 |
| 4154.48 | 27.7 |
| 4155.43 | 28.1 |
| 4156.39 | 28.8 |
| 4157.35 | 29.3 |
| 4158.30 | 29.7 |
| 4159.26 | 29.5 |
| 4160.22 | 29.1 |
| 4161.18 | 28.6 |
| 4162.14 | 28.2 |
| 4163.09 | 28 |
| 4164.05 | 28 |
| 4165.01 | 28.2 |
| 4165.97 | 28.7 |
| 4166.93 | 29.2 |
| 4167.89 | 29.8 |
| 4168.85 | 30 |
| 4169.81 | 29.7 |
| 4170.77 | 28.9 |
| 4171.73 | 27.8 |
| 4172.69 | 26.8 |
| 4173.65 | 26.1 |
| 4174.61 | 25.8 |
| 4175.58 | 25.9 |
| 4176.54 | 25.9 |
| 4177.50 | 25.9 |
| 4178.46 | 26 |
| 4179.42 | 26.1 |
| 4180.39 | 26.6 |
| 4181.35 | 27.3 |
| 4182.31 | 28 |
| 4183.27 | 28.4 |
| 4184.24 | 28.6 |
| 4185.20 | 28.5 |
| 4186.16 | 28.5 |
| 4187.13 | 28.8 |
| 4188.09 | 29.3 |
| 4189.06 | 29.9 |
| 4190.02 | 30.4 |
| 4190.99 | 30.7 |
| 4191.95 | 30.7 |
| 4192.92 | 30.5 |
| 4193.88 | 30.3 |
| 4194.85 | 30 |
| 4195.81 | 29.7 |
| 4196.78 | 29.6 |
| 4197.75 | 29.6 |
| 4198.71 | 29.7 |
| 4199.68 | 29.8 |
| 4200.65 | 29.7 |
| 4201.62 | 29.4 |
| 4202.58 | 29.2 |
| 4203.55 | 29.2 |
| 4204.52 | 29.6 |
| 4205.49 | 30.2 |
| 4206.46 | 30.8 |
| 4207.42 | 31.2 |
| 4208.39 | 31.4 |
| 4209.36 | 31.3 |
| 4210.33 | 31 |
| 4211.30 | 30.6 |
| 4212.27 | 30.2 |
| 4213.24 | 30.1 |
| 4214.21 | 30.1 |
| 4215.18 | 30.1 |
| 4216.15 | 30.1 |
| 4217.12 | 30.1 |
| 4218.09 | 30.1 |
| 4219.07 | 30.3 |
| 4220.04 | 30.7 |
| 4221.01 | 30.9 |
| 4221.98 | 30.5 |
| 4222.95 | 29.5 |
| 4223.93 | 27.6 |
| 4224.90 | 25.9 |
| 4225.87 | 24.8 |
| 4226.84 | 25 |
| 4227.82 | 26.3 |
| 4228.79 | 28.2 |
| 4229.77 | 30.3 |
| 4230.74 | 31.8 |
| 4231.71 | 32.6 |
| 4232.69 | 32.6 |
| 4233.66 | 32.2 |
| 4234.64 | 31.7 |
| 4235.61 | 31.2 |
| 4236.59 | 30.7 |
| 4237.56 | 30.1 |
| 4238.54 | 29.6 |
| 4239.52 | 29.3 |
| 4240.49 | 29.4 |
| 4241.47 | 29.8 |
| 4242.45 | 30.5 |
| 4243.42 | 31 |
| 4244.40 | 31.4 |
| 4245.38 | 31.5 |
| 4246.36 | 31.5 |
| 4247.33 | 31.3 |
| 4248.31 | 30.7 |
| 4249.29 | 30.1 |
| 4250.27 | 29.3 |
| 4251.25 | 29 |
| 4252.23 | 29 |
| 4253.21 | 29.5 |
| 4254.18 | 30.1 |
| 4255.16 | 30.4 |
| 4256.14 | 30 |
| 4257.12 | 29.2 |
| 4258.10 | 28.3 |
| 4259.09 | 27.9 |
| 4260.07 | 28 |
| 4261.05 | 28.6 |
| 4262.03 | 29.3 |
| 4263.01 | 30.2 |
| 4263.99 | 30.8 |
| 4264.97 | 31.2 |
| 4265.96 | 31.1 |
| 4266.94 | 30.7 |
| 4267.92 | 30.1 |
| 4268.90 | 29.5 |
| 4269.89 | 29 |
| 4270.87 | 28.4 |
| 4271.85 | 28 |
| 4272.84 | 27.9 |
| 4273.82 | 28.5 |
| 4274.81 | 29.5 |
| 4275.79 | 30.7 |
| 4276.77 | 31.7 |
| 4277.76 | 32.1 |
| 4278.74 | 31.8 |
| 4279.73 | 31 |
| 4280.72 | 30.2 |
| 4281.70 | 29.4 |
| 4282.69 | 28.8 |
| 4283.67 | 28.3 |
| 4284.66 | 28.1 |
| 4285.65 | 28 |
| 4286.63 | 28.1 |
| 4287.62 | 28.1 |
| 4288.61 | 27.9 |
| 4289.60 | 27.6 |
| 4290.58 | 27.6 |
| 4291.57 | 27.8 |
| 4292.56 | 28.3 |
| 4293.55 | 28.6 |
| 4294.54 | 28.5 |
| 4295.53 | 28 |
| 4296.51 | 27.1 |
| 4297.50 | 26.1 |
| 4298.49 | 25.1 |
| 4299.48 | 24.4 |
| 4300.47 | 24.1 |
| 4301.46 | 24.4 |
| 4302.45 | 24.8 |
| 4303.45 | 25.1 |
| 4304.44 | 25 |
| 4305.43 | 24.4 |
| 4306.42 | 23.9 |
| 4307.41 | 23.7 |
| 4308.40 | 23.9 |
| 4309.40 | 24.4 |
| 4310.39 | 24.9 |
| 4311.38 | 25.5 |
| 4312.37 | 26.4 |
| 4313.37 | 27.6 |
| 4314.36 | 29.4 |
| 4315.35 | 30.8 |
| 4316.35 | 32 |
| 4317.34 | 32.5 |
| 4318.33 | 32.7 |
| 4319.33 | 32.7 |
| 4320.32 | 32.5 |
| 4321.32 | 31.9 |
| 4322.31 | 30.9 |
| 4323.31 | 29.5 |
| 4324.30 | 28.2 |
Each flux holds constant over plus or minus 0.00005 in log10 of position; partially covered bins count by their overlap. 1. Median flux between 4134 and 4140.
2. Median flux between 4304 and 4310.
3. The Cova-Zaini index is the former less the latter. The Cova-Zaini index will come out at 7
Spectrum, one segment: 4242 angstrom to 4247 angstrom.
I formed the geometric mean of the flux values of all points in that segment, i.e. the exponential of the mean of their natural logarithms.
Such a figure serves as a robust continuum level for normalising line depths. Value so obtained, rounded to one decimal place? 31.2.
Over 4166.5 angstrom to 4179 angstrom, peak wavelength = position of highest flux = 4168.85 angstrom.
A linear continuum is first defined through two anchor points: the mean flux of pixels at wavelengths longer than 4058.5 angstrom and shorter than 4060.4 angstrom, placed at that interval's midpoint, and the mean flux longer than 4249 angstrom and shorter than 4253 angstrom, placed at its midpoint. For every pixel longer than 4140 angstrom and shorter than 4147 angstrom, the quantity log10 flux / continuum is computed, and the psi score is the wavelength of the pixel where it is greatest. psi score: 4140.15 angstrom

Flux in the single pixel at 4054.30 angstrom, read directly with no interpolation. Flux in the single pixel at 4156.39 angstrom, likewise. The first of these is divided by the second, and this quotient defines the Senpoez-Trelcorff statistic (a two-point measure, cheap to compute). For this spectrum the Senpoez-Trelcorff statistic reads 1.03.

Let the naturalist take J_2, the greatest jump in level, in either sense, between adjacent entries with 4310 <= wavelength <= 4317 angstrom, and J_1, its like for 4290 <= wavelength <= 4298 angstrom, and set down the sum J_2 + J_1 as 2.80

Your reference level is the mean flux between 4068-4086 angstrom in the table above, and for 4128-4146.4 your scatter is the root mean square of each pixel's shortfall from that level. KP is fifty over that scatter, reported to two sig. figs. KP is 21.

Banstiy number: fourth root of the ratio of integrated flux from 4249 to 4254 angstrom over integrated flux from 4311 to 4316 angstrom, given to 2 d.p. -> 1.01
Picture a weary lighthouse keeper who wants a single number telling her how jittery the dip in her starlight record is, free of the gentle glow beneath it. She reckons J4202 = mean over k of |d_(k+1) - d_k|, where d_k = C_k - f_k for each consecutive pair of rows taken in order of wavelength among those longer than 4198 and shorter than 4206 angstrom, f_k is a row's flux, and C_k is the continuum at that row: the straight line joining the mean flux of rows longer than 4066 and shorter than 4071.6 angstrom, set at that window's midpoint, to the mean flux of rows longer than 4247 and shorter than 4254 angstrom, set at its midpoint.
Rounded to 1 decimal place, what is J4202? 0.2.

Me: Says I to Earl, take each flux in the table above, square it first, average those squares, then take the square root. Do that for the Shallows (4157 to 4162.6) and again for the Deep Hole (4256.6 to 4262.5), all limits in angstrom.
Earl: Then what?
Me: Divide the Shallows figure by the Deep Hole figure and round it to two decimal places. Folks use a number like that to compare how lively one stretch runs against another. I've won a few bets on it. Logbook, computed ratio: 1.02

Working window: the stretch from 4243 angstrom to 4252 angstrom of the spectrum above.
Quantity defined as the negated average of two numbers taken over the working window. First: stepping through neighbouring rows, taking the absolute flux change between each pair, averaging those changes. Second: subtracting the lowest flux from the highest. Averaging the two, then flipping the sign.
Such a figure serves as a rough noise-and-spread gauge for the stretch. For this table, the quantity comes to -1.4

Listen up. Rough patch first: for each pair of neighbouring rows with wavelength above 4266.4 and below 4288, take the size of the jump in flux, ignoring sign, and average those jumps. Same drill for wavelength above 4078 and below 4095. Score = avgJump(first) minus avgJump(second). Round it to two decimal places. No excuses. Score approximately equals 0.30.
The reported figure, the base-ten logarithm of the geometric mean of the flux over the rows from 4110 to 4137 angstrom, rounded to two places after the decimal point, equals 1.49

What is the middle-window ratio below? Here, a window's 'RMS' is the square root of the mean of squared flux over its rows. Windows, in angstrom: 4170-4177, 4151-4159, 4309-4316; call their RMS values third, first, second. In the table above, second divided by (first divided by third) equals 26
